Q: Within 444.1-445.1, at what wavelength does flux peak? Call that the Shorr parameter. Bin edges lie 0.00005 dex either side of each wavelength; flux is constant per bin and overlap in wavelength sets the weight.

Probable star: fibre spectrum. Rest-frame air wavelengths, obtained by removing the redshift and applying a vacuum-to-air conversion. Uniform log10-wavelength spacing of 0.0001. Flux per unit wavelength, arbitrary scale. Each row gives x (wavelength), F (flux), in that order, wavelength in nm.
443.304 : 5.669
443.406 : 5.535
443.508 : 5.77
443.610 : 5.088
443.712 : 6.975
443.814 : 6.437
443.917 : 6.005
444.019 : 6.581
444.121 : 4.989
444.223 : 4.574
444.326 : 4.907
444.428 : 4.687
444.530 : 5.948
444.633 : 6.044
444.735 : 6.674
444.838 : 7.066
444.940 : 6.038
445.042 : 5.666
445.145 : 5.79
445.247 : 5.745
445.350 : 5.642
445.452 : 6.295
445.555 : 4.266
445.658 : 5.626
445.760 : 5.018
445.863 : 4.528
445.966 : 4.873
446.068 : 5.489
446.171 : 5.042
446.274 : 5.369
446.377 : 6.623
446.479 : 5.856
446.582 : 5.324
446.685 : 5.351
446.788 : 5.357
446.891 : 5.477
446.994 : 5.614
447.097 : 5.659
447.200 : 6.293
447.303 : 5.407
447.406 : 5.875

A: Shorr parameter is 444.838 nm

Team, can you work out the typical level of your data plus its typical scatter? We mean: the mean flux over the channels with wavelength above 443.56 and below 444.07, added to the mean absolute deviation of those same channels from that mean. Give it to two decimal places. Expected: 6.75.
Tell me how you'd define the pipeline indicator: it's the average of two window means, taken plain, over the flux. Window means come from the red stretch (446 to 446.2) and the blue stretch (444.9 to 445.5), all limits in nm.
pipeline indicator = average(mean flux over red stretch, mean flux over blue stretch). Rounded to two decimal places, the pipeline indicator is 5.56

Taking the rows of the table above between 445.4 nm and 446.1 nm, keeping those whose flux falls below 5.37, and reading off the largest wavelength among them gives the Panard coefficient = 445.966 nm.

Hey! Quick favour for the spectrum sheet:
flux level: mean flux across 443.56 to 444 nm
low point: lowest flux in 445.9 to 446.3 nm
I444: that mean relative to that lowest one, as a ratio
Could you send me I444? 1.26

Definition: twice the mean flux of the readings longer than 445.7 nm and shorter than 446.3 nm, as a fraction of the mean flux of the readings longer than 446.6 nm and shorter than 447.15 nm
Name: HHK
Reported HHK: 1.84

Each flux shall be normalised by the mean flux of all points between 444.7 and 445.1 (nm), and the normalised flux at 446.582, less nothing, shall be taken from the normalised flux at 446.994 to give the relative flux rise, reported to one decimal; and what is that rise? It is 0.0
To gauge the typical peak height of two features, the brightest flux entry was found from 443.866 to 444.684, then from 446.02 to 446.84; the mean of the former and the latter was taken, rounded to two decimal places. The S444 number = 6.60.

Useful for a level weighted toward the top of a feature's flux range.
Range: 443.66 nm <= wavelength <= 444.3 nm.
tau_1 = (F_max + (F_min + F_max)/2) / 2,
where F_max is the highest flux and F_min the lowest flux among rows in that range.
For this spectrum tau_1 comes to 6.4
